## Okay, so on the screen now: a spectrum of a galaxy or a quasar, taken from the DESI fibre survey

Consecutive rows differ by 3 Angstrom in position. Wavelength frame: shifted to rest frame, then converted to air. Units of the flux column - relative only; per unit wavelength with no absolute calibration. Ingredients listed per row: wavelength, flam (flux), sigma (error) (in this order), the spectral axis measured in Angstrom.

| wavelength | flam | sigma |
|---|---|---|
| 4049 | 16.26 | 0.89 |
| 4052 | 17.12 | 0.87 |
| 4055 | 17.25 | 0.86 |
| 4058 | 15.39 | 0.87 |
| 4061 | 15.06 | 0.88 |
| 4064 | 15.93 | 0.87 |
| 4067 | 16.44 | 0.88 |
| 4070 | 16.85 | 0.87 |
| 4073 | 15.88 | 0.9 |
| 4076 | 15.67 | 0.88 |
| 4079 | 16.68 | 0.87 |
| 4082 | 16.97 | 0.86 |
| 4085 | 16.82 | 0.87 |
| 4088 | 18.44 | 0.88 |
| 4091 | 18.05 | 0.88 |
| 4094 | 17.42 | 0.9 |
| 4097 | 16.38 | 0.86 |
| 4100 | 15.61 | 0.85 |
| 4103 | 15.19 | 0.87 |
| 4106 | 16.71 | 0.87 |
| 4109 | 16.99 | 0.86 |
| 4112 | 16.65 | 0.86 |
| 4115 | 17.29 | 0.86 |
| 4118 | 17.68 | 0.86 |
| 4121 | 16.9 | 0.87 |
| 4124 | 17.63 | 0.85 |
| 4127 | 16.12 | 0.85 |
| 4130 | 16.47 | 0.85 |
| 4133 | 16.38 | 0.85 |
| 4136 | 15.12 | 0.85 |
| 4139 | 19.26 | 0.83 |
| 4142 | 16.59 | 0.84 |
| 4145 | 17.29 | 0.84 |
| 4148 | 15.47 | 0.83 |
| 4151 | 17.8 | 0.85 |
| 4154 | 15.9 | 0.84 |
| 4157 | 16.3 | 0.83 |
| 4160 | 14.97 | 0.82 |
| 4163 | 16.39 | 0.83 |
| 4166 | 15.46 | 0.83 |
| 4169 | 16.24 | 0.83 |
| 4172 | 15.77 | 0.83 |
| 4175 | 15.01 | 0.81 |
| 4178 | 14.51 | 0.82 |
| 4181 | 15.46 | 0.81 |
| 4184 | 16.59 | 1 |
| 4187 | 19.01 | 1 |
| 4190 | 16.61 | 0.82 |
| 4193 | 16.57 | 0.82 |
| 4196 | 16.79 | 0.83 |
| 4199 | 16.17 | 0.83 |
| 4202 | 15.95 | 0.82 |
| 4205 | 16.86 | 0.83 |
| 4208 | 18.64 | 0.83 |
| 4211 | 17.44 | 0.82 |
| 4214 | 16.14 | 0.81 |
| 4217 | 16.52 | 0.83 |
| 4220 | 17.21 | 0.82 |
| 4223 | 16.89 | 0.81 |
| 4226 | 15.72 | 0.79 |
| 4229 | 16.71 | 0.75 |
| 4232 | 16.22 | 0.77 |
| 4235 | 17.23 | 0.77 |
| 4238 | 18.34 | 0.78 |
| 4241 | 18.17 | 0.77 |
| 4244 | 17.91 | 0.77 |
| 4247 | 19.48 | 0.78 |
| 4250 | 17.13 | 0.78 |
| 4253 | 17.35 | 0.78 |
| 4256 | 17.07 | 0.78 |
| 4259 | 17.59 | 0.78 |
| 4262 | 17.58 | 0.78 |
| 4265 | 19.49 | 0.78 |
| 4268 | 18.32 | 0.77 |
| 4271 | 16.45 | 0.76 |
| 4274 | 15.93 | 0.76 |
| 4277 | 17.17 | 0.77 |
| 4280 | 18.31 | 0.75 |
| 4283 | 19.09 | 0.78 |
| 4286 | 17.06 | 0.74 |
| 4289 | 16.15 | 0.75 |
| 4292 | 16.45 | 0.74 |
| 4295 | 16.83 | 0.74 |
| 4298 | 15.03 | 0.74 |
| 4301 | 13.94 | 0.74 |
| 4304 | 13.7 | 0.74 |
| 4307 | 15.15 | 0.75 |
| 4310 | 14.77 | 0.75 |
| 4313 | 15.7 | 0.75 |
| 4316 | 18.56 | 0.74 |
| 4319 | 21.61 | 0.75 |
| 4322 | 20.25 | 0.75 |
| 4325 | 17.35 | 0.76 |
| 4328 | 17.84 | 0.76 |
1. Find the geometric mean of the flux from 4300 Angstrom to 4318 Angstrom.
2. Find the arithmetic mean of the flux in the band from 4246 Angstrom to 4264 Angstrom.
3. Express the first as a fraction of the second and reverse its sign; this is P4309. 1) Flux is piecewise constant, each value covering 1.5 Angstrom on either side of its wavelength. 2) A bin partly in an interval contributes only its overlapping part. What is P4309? -0.86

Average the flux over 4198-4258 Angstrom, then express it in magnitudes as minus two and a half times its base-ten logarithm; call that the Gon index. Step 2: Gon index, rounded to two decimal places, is -3.09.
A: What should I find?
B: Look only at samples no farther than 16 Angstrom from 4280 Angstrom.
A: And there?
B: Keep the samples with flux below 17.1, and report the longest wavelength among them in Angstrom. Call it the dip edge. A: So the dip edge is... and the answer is 4295 Angstrom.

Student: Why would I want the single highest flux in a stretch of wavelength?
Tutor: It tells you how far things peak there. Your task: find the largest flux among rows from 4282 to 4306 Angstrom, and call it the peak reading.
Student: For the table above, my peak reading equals 19.09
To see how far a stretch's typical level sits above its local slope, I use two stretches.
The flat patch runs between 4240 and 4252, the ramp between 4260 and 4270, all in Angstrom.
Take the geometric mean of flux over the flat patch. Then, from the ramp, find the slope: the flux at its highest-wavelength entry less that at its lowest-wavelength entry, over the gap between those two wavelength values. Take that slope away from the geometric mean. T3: 18.0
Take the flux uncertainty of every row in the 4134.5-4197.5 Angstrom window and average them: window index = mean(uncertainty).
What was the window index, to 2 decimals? 0.85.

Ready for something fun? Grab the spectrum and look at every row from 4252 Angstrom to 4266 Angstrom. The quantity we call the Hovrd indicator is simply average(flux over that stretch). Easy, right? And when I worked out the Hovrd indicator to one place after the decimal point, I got 17.8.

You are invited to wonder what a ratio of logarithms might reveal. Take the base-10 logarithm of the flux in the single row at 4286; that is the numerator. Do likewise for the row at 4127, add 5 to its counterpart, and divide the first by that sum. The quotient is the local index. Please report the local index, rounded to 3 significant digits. 0.198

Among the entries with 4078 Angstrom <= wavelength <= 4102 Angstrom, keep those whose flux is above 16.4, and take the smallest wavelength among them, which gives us 4079 Angstrom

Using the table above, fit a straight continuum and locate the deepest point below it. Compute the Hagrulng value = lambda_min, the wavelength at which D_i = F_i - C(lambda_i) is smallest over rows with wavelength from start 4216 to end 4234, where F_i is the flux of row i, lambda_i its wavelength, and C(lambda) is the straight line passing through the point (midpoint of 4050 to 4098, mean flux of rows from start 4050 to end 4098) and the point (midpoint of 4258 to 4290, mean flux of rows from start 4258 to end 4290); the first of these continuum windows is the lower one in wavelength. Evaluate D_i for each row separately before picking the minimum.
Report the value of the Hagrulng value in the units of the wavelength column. 4226 Angstrom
